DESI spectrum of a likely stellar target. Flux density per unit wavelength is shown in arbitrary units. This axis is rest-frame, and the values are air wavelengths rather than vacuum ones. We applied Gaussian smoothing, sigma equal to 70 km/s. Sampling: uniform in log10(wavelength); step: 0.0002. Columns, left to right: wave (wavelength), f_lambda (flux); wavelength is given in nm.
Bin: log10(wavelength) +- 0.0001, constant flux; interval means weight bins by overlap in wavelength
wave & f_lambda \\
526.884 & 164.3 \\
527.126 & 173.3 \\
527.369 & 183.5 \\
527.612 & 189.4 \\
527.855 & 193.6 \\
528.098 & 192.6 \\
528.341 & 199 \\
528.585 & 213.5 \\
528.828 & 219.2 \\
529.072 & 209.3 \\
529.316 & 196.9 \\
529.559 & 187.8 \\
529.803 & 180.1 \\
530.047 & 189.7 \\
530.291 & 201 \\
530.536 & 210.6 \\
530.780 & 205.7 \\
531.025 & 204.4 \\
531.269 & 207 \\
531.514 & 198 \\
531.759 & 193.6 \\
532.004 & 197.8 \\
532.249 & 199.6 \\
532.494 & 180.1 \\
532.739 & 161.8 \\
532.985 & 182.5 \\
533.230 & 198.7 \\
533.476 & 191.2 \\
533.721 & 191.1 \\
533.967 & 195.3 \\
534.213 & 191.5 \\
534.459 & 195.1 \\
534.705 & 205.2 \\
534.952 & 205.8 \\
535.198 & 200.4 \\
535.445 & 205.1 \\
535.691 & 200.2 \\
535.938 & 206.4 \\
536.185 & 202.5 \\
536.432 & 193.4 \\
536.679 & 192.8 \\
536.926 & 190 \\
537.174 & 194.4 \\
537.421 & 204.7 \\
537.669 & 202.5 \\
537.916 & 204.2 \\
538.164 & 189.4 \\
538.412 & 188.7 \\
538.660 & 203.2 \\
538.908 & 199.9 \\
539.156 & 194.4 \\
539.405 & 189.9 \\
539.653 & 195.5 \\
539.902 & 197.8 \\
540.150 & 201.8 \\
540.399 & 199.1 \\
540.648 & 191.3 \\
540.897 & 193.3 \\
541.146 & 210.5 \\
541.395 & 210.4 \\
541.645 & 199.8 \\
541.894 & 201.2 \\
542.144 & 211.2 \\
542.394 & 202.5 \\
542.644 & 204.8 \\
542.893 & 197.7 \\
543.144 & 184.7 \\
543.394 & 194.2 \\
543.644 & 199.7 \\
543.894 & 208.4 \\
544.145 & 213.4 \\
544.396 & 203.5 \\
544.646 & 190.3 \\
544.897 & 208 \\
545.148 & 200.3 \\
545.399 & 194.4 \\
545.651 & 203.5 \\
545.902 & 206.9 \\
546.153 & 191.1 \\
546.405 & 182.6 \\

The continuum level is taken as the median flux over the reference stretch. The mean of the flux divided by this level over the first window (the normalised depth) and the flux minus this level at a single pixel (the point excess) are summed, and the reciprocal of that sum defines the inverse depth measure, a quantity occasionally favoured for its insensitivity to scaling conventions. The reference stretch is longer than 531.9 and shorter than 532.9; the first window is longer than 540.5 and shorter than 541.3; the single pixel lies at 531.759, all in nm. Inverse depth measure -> 0.18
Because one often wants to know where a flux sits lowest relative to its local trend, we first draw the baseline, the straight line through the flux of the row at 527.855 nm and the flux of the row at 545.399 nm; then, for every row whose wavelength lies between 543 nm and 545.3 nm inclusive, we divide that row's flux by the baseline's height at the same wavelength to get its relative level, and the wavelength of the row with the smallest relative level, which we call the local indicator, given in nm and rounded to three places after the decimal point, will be 543.144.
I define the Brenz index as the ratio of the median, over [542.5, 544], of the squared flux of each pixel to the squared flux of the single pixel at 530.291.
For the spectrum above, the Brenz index 0.98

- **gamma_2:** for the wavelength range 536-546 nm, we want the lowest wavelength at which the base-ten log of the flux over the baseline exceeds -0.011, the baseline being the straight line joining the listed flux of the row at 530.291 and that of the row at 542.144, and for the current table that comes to 536.185 nm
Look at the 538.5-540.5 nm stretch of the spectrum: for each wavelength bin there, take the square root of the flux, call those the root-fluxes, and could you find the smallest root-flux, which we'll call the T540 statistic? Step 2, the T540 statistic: 13.8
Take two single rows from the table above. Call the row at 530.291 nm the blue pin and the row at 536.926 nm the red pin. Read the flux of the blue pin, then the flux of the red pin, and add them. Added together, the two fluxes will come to 391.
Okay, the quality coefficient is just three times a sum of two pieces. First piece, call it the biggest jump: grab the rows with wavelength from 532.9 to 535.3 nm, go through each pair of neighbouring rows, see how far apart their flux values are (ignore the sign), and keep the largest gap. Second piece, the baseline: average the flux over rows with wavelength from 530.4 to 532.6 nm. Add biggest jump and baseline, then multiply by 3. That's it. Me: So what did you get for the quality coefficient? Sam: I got 648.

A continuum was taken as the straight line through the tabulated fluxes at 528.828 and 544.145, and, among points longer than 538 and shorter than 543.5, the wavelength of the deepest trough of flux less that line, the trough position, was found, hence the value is 543.144 nm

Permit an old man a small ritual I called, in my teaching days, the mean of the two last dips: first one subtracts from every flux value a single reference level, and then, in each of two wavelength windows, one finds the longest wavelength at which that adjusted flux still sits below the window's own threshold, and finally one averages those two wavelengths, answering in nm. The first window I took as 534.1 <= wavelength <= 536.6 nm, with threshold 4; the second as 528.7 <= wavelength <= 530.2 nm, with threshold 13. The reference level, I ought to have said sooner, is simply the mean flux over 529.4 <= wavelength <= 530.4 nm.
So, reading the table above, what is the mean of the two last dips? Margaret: 533.24 nm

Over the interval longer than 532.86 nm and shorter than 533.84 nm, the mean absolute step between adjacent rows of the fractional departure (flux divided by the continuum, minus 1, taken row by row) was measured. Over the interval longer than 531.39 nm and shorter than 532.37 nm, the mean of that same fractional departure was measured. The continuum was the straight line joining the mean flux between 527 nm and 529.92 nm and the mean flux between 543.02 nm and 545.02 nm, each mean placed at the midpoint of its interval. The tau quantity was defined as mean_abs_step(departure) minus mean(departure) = 0.034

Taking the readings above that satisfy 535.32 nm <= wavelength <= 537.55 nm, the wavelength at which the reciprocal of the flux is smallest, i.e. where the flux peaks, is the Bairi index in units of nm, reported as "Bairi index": 535.938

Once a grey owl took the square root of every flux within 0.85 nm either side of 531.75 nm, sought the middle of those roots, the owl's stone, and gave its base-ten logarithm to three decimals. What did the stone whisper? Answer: 1.148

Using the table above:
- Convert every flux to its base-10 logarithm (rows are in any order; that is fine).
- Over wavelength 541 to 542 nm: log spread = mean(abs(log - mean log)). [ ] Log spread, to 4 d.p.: 0.0105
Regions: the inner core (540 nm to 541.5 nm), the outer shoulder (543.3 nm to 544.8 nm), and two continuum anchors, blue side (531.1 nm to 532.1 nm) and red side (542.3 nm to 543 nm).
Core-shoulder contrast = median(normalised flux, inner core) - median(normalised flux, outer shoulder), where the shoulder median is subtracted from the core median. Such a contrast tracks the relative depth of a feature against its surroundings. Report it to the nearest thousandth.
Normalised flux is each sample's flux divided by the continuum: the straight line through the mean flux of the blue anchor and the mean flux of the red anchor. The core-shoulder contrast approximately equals -0.001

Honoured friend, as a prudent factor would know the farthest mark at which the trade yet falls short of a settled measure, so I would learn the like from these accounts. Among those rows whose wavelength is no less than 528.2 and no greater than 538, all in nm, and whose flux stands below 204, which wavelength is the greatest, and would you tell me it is 537.669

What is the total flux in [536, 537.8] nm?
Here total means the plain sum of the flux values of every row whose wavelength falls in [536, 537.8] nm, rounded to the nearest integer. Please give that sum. 1380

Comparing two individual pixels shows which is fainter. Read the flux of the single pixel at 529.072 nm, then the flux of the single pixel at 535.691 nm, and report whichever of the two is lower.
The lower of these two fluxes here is 200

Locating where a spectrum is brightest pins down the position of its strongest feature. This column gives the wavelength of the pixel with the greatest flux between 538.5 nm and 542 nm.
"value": 541.146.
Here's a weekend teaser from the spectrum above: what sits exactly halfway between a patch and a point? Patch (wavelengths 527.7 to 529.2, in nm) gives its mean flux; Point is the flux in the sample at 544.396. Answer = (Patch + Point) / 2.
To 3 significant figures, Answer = 204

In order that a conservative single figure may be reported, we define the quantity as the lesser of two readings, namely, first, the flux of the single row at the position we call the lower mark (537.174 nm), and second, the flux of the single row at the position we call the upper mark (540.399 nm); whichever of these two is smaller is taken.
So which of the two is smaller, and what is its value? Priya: 194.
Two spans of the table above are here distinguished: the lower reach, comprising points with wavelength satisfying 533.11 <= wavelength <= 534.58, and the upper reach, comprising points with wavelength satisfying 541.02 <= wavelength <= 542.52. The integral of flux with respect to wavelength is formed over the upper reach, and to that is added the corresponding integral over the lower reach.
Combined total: 594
